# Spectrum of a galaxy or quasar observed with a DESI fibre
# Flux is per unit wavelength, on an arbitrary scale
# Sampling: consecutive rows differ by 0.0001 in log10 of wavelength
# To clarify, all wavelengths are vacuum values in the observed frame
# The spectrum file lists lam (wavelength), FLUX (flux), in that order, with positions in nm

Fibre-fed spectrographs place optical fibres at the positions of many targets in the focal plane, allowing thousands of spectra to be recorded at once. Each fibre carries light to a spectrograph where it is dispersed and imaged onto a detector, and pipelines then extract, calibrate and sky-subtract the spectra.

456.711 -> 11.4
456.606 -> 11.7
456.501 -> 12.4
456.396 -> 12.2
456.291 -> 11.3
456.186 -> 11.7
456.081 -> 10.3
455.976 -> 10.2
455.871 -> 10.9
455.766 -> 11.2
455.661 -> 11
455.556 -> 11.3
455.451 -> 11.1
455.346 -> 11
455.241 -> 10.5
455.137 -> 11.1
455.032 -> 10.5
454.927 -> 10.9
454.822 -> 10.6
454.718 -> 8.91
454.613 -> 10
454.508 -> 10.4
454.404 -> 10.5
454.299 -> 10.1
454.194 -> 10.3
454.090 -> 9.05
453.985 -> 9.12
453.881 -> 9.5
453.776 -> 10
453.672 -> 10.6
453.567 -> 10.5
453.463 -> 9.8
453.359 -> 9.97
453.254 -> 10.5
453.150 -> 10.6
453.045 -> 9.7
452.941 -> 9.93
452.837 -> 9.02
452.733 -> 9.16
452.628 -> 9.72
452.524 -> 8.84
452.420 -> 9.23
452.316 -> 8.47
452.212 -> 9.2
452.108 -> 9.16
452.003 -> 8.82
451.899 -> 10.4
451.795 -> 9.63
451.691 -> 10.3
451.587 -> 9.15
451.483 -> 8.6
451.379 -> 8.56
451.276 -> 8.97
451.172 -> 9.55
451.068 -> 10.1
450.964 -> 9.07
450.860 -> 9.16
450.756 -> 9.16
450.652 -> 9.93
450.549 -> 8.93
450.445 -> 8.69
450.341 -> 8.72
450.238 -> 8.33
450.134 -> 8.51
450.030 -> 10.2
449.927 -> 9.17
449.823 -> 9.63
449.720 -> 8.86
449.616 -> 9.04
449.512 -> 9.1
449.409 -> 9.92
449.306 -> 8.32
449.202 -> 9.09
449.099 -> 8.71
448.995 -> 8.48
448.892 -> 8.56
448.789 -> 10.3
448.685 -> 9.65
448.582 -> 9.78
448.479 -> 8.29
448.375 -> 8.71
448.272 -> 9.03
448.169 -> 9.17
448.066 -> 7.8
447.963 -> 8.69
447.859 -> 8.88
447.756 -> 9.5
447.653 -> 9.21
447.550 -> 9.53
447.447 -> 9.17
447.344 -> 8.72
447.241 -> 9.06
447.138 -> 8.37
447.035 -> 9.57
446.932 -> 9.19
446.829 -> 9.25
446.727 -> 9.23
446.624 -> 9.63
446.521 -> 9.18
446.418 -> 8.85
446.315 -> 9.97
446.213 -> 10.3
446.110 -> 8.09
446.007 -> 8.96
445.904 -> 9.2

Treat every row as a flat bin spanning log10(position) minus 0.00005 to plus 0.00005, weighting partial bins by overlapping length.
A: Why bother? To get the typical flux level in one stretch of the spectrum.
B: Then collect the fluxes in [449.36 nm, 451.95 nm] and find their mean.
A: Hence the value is 9.3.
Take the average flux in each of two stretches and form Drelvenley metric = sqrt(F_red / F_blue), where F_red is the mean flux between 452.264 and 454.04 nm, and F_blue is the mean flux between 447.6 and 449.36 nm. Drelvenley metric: 1.04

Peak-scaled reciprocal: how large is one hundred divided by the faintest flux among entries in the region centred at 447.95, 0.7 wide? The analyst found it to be 12.8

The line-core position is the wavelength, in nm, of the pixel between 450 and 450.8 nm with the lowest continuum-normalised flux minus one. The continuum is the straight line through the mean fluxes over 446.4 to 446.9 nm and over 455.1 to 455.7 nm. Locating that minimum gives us 450.238 nm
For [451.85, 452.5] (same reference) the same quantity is 452.316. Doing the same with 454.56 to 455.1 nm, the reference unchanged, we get 454.718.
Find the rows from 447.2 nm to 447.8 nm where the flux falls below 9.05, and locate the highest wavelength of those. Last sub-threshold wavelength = 447.344 nm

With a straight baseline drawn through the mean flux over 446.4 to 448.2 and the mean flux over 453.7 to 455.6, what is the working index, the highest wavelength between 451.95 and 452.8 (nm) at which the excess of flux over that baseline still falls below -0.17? 452.733 nm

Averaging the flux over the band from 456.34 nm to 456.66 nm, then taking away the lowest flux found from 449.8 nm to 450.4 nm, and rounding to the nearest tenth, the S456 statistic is 3.8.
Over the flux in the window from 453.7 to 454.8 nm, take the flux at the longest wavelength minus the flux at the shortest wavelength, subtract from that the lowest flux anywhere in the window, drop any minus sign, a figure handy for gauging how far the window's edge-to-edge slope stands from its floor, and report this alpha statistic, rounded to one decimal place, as 10.0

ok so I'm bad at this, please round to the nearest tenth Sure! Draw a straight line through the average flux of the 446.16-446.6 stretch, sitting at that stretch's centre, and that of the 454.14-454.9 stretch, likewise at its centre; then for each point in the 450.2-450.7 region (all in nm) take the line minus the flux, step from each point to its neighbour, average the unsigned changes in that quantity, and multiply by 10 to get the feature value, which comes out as 4.1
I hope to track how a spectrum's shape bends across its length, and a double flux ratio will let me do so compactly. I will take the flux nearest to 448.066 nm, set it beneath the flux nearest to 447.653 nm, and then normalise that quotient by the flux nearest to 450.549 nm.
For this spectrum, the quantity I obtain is 0.132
